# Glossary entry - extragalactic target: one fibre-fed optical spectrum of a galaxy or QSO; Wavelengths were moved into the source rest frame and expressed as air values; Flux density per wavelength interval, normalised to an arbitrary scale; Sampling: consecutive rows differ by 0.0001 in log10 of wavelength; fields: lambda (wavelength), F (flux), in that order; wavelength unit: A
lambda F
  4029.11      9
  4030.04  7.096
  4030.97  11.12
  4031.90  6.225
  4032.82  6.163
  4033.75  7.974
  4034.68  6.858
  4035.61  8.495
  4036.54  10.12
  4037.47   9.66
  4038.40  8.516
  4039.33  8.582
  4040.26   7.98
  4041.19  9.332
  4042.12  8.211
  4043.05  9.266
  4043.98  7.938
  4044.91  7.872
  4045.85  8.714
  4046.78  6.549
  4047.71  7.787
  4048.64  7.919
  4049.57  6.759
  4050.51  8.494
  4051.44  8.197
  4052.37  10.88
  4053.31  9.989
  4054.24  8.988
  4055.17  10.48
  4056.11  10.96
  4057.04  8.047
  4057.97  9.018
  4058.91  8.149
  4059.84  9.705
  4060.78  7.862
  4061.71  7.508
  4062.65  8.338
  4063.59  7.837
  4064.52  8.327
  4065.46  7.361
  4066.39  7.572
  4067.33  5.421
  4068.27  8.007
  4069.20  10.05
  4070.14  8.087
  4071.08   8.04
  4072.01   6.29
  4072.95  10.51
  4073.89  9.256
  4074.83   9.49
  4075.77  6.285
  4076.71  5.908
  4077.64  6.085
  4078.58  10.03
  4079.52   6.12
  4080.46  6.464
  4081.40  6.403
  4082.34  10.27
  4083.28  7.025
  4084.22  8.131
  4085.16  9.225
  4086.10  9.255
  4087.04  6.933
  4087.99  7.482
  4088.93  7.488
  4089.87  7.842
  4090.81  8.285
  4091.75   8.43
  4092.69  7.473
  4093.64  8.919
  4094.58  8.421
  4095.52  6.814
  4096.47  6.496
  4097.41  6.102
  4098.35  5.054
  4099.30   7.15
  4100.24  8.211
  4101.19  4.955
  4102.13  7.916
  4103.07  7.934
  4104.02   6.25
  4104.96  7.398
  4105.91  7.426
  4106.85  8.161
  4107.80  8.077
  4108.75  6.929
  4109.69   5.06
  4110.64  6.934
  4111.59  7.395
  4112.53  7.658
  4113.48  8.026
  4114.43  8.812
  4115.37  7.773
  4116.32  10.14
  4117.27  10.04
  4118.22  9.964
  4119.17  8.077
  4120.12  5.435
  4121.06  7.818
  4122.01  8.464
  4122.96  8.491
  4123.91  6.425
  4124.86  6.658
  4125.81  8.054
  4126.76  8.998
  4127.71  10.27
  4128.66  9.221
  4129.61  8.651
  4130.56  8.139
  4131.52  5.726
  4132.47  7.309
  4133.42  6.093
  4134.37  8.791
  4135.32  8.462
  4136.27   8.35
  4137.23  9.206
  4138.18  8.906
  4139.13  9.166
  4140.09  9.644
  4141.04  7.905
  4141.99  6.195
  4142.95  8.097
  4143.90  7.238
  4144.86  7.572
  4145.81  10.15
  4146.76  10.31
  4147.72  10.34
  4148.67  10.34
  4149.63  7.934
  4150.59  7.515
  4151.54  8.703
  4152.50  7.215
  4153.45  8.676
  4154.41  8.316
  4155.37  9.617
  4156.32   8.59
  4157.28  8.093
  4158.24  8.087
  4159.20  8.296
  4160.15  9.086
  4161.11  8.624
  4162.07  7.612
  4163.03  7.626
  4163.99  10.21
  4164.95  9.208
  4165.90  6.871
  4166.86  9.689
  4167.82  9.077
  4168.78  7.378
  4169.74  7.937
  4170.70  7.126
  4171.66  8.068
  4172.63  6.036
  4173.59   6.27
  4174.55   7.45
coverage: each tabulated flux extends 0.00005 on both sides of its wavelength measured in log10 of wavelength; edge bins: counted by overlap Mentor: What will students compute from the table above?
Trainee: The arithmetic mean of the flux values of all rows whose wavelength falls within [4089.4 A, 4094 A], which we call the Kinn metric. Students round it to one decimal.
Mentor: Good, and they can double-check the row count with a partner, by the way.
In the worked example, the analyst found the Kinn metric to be 8.2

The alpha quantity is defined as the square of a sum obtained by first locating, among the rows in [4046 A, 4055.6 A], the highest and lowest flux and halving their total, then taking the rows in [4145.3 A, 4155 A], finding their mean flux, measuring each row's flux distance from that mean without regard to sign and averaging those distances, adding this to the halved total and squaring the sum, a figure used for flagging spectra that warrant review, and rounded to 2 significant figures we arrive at 96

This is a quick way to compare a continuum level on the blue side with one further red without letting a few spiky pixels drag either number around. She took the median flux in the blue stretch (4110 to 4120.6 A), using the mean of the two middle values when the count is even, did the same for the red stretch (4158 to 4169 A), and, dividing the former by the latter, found 0.95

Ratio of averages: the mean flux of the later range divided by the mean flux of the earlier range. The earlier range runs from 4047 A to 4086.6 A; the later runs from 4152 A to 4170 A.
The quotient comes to 1.02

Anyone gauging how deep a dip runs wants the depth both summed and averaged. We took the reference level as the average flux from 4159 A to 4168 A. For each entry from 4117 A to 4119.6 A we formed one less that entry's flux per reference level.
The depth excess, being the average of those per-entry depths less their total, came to 0.17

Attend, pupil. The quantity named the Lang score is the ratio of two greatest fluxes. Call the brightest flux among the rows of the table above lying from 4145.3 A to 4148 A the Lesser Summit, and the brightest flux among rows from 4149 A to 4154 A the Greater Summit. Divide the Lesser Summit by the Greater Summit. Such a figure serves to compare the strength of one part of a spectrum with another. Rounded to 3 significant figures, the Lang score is 1.19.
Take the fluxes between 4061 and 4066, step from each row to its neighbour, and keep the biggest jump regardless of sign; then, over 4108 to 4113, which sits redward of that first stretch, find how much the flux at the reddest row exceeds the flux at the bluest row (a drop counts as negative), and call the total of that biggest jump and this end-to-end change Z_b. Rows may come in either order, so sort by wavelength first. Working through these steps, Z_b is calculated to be 1.7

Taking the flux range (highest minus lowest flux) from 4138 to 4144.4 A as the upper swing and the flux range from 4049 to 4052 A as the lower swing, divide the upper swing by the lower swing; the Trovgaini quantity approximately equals 2.0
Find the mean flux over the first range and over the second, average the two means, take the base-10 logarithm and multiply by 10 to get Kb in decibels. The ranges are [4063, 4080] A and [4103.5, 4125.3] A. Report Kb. 8.90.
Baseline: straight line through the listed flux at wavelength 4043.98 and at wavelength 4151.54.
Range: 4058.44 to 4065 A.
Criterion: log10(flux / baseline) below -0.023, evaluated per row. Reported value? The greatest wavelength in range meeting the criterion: 4061.71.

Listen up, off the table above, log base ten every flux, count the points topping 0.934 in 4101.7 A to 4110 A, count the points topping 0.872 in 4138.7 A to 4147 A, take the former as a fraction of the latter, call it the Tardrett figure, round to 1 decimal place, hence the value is 0.0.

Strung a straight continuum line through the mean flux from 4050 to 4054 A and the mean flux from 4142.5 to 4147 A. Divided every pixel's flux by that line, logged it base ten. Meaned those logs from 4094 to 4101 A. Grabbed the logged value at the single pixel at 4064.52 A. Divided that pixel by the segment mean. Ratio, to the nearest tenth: 0.4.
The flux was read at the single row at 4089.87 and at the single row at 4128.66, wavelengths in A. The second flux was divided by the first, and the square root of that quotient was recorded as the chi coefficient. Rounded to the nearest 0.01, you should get 1.08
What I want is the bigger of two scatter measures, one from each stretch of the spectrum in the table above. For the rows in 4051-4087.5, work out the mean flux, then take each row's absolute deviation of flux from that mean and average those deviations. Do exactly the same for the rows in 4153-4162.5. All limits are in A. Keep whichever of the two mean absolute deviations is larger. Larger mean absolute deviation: 1.24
